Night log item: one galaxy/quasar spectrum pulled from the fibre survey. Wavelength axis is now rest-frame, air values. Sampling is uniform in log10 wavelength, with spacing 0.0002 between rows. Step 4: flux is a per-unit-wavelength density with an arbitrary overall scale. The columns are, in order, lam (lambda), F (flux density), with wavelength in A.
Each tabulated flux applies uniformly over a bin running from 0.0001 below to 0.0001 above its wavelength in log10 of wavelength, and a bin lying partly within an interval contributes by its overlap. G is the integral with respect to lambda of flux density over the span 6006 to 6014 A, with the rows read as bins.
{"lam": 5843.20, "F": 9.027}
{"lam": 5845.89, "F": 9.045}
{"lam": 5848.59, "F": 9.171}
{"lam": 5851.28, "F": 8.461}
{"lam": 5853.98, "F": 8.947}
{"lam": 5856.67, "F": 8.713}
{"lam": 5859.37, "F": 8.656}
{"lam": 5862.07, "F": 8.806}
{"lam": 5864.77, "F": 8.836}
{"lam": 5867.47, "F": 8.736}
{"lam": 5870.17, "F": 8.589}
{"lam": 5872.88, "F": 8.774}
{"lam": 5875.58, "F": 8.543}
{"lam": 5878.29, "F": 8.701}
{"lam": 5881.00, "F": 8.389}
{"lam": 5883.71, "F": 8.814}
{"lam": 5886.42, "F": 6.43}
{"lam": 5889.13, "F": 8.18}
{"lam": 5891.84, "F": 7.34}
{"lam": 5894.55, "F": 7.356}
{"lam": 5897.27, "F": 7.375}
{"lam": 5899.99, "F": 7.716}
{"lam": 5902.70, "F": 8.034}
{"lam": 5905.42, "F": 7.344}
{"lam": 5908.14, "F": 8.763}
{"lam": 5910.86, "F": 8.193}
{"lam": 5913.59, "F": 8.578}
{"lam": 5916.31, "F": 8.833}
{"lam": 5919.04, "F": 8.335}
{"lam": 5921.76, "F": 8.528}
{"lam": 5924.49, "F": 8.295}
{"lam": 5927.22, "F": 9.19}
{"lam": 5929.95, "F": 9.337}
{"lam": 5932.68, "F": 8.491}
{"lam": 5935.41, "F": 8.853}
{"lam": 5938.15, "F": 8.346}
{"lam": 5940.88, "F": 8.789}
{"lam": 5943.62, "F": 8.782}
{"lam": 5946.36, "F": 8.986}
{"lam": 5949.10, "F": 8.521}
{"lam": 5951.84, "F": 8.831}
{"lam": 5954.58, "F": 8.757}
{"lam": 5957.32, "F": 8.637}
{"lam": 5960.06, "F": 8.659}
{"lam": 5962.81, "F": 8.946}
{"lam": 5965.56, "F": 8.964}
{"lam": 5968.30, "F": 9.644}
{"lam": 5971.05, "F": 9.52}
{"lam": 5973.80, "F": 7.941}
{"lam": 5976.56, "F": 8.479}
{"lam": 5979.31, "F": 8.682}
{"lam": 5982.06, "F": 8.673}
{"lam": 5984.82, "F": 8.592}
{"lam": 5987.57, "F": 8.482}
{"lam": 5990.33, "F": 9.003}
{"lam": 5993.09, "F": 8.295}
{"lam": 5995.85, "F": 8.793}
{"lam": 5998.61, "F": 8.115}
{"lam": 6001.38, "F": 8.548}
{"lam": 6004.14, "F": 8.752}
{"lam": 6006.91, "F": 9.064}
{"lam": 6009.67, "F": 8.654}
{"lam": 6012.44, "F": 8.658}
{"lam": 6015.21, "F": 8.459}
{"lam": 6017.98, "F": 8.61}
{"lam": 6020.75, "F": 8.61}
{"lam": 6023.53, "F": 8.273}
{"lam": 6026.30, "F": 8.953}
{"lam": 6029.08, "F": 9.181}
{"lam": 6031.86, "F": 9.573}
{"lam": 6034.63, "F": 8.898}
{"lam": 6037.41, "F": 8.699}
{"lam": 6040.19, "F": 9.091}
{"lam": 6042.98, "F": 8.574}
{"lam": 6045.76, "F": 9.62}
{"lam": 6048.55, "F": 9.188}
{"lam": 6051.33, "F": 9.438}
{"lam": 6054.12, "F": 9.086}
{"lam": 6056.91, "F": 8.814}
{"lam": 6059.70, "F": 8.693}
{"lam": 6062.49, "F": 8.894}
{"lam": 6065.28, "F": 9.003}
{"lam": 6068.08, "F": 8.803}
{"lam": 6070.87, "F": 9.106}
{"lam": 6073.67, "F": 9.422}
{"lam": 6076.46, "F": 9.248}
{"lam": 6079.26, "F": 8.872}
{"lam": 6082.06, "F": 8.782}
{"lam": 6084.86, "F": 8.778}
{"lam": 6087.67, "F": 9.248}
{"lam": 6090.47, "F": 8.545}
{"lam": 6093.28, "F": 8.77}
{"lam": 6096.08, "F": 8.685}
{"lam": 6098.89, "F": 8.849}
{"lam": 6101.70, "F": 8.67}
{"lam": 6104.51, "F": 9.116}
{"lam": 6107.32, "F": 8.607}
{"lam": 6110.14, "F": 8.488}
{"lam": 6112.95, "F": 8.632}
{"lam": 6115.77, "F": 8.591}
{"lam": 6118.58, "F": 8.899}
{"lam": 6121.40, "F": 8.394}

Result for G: 70.2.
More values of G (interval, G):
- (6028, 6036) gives 73.8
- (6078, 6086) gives 70.5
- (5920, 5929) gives 78.2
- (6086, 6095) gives 79.6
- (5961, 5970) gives 82.5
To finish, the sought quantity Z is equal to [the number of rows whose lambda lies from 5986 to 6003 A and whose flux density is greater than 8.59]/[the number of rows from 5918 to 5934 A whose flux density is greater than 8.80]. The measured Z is 1.0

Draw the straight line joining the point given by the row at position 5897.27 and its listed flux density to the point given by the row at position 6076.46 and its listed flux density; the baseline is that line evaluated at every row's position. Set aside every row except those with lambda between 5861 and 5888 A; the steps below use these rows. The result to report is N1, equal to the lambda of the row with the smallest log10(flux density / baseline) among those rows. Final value 5886.42 A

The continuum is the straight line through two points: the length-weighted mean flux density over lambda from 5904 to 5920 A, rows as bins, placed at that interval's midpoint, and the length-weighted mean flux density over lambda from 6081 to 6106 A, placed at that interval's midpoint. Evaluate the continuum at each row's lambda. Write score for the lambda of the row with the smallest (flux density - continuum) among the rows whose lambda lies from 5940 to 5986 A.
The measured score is 5973.80 A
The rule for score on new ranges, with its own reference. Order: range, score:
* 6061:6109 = 6090.47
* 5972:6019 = 5973.80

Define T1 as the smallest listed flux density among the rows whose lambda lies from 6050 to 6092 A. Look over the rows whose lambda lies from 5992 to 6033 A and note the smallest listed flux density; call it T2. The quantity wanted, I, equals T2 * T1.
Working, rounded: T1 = 8.545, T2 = 8.115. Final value 69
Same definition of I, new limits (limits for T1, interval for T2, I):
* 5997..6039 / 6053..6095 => 69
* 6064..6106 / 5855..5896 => 55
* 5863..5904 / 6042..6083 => 55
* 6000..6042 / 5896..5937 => 61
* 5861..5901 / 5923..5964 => 53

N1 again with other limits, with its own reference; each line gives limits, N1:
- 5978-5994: 5993.09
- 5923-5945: 5938.15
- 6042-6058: 6042.98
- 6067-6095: 6090.47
